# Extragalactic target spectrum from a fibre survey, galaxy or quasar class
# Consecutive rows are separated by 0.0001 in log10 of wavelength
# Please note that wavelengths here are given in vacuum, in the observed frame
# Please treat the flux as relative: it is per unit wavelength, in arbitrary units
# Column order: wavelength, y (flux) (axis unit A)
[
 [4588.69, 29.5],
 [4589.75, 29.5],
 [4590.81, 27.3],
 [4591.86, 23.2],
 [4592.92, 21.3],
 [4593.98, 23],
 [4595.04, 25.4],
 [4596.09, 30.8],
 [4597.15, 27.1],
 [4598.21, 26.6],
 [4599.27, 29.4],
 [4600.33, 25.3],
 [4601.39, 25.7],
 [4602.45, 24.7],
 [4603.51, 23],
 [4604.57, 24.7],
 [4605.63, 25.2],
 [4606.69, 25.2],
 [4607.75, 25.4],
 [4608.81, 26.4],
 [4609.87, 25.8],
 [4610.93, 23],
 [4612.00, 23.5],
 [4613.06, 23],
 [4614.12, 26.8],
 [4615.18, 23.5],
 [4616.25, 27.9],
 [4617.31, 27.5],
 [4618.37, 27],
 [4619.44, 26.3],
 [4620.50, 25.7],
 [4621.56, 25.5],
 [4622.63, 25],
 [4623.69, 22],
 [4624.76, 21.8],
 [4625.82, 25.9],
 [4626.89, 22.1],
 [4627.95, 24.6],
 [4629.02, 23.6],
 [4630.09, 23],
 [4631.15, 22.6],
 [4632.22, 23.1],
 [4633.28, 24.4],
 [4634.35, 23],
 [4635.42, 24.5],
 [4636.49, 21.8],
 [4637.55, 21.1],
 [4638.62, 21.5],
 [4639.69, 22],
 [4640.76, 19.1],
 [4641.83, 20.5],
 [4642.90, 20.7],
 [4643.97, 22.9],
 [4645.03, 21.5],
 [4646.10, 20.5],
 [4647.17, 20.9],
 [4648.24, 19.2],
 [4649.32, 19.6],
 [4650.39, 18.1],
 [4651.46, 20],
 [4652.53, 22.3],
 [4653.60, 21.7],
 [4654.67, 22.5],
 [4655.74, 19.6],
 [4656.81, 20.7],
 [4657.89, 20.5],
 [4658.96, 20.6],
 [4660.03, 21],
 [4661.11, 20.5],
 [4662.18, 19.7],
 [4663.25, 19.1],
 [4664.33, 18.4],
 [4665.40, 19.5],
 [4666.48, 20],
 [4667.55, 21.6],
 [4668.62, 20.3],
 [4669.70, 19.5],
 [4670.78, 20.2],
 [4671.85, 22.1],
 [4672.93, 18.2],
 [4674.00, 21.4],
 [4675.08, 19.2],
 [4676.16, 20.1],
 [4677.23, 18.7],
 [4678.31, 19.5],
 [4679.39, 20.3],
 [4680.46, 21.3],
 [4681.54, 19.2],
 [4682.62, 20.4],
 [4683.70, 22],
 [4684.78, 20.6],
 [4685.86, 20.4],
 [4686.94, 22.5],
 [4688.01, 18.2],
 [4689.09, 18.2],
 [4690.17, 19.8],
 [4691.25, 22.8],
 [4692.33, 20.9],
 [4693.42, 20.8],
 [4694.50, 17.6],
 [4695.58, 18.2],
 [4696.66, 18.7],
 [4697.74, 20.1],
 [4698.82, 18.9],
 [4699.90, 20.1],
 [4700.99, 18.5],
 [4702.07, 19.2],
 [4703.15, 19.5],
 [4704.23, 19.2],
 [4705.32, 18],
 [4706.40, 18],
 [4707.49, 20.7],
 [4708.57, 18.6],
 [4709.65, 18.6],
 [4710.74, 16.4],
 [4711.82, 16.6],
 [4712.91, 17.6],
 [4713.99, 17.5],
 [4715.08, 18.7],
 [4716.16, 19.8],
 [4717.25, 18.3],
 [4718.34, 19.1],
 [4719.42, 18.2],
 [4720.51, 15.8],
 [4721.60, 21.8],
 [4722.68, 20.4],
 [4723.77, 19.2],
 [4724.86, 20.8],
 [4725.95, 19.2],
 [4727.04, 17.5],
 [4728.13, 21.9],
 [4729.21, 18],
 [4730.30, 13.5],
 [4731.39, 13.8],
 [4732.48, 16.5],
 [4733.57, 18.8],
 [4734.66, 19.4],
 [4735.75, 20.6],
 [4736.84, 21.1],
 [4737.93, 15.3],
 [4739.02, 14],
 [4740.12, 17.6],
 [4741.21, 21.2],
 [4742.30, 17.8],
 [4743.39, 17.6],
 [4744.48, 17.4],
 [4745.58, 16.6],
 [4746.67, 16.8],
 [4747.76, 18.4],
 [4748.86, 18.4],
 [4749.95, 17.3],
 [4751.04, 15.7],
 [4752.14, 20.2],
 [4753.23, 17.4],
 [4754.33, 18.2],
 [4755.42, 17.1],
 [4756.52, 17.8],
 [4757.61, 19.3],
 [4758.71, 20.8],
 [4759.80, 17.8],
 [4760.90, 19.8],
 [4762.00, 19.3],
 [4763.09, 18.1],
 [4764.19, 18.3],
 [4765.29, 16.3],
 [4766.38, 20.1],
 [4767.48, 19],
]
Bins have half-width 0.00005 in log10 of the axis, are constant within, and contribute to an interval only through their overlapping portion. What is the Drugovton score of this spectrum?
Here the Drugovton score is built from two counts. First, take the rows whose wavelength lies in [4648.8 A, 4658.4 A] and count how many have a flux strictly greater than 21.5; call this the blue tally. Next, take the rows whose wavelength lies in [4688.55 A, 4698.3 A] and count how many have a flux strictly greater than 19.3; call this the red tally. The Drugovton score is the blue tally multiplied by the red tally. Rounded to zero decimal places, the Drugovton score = 15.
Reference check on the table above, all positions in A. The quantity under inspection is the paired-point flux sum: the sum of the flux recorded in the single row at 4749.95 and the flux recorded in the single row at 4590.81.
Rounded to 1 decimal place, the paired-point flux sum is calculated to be 44.6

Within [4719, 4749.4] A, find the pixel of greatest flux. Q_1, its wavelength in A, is 4728.13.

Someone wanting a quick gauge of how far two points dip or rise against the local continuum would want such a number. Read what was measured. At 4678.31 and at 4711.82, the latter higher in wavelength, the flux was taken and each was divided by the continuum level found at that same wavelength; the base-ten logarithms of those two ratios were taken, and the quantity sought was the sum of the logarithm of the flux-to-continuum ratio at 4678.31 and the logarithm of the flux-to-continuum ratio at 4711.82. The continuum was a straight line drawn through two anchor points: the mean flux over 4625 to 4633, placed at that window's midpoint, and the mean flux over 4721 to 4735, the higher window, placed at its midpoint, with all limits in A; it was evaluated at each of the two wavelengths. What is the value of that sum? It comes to -0.10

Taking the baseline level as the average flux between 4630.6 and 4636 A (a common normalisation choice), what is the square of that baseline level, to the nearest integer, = 553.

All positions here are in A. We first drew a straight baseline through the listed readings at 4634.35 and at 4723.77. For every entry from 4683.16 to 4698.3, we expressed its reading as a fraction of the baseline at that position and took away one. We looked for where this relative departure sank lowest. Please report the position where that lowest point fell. 4694.50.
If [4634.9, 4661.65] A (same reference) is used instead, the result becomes 4650.39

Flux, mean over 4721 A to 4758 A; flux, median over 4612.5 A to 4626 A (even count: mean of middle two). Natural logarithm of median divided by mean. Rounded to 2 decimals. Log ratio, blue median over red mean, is 0.35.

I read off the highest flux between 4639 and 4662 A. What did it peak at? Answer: 22.9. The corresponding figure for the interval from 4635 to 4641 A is 24.5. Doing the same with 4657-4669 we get 21.6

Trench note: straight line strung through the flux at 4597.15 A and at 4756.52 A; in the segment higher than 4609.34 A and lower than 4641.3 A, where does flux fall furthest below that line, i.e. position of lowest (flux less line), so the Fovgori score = 4640.76 A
